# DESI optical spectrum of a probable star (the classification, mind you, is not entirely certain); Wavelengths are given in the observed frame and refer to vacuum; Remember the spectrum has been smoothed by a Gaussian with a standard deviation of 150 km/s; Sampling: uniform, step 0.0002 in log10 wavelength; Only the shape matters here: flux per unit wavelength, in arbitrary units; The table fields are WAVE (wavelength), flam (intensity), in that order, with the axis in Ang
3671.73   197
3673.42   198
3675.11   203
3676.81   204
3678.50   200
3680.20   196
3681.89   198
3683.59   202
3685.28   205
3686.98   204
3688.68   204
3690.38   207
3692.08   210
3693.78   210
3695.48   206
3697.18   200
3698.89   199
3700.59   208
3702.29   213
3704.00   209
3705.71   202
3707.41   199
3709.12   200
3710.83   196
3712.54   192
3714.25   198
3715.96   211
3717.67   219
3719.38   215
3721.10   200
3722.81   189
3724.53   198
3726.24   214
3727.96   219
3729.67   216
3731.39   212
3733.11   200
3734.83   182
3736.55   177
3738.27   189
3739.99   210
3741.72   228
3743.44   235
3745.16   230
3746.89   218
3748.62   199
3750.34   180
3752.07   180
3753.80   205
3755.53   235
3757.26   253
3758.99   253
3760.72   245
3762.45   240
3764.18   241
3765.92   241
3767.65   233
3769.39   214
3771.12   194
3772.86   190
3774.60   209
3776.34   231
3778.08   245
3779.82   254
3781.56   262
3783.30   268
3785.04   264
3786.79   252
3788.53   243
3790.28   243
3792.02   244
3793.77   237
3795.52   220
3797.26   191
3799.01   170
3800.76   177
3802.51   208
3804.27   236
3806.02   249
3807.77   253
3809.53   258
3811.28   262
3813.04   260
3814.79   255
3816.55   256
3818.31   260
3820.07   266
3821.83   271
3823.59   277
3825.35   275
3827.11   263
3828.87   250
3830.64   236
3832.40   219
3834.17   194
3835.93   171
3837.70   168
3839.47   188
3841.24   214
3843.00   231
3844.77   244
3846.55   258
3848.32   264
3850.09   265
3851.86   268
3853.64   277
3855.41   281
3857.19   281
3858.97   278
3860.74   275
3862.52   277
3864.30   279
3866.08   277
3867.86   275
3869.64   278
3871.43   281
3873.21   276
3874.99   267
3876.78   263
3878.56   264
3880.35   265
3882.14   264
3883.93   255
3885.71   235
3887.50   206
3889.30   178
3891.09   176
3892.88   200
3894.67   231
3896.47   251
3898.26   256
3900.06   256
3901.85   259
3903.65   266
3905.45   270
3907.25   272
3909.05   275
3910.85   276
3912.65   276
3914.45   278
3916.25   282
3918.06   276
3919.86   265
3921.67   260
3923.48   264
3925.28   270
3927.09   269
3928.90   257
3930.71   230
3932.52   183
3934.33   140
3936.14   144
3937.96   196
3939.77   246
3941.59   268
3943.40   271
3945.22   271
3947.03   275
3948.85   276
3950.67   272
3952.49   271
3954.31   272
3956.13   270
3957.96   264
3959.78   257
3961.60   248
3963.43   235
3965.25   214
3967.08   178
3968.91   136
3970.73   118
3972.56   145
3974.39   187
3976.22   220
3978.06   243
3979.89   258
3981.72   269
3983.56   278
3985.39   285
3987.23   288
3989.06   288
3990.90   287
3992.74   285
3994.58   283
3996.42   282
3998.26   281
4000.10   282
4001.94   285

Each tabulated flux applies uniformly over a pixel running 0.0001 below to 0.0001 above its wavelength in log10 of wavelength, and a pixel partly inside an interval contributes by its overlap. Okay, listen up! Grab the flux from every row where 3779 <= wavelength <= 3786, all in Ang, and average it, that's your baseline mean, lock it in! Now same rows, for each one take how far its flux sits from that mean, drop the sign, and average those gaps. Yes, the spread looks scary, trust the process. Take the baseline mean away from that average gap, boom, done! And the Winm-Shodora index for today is -258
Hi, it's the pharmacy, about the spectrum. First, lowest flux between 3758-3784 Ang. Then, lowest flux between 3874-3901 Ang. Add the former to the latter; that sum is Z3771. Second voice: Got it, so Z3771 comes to 366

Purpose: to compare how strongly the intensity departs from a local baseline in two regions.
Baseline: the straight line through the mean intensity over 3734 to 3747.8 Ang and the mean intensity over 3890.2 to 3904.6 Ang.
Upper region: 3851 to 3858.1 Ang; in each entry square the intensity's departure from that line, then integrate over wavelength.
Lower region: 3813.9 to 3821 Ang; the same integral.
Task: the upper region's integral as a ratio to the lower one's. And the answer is 1.7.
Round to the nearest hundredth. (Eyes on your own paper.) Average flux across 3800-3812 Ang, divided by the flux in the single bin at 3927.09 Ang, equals 0.87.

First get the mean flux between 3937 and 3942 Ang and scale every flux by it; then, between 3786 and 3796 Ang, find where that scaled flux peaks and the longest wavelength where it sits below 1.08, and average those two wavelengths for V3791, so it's 3791.2 Ang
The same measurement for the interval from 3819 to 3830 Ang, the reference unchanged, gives 3826.2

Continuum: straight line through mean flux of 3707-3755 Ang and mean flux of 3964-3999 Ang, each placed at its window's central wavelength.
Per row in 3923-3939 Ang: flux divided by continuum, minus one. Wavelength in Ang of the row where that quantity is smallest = 3934.33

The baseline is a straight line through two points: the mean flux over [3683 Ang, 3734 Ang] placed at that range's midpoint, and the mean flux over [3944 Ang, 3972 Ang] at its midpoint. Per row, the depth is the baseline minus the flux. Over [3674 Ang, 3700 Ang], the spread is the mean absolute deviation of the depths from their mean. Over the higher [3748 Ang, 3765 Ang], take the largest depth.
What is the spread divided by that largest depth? 0.10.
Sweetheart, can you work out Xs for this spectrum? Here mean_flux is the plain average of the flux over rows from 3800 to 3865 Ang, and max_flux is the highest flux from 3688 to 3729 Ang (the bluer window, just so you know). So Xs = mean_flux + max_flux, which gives 466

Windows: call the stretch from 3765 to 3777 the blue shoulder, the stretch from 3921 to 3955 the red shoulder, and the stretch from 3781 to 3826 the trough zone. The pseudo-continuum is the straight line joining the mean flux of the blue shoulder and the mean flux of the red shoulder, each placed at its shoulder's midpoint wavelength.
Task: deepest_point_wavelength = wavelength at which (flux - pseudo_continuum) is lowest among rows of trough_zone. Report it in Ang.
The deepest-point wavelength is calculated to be 3799.01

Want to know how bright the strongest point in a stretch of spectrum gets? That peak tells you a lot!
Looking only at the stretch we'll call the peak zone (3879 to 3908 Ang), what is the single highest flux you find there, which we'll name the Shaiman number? 272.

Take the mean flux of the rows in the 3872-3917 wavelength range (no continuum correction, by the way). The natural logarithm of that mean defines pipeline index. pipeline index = 5.53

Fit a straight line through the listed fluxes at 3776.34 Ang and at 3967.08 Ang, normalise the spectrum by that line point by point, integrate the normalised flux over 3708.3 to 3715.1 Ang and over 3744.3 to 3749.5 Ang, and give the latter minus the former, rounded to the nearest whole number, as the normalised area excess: -1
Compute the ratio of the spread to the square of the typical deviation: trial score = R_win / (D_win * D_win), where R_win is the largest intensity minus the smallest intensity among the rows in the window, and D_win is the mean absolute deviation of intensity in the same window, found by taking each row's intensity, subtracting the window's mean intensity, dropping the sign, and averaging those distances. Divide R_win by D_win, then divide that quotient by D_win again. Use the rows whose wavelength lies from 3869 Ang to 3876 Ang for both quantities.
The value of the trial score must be 0.78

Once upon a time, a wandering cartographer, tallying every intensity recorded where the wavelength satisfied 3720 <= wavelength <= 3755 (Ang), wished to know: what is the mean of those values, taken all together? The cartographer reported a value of 204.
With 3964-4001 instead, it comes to 240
